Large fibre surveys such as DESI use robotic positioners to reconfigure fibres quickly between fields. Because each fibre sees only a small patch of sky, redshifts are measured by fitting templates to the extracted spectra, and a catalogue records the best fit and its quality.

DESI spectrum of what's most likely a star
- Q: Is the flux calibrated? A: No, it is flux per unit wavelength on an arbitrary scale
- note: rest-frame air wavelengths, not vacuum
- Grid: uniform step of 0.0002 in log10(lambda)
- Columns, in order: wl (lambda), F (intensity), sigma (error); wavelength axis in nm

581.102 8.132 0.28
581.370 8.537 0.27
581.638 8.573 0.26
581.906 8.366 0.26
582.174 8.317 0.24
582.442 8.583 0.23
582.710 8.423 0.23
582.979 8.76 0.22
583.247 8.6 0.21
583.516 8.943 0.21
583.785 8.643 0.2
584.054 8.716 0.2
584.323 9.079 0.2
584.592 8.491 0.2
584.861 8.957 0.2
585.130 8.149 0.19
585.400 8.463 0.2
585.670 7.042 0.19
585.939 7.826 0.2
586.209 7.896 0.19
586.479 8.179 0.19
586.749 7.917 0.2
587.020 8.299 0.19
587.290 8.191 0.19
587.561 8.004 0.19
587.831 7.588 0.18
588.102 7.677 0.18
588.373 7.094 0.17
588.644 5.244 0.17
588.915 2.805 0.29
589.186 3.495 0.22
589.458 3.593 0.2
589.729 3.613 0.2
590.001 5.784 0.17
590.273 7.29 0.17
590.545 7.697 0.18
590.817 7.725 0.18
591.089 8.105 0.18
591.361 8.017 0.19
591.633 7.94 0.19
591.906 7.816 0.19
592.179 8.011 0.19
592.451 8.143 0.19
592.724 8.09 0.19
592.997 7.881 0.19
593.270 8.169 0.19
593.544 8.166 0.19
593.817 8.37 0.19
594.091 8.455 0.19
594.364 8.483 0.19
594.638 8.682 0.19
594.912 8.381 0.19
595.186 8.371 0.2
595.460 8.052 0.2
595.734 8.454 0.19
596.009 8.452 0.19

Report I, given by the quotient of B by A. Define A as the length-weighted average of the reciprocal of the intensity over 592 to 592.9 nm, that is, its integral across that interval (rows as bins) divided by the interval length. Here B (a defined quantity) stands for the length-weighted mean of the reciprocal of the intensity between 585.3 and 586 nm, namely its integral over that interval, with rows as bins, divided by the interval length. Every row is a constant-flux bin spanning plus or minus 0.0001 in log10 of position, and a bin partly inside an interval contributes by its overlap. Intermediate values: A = 0.124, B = 0.130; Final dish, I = 1.05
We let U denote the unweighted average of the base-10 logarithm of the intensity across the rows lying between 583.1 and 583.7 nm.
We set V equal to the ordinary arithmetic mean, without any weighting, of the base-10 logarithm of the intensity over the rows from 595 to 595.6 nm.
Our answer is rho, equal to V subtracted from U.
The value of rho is 0.03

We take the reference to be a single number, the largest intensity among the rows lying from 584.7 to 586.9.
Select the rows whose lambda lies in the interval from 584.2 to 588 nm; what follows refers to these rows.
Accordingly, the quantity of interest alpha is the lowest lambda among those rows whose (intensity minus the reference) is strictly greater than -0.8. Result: 584.323 nm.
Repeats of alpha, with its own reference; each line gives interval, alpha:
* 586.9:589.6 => 587.020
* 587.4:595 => 593.270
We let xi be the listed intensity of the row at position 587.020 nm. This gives 8.299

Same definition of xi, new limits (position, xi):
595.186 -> 8.371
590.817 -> 7.725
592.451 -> 8.143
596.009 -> 8.452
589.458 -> 3.593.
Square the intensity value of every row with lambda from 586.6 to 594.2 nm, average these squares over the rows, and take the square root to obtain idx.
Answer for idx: 7.3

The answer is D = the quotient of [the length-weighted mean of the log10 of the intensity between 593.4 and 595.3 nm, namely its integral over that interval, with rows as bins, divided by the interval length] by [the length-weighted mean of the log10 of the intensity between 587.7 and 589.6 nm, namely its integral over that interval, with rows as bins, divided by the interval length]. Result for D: 1.33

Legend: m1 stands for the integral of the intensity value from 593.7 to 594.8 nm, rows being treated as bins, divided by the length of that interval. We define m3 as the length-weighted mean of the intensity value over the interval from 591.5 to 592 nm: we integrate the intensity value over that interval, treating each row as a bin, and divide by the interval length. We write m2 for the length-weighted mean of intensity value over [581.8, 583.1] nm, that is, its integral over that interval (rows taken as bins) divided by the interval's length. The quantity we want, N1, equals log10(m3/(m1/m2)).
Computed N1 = 0.90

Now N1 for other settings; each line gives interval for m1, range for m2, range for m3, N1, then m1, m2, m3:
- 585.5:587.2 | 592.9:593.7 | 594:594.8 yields 0.94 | 7.88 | 8.1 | 8.54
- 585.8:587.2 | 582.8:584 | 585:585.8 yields 0.93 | 8.03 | 8.7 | 7.88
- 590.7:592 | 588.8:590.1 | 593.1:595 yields 0.61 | 7.93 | 3.8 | 8.38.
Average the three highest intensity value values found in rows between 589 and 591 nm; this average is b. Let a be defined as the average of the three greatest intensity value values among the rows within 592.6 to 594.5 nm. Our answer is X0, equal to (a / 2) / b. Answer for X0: 0.557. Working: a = 8.4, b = 7.6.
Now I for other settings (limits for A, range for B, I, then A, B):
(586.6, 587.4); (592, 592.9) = 1.01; 0.123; 0.124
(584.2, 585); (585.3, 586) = 1.15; 0.113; 0.130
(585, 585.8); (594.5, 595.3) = 0.93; 0.127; 0.118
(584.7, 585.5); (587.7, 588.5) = 1.14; 0.118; 0.134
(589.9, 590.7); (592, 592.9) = 0.86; 0.145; 0.124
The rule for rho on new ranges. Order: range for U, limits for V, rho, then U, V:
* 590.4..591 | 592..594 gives -0.02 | 0.89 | 0.91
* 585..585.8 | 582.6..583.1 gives -0.04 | 0.90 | 0.93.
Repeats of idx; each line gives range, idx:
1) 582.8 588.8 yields 8.1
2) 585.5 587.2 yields 7.9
